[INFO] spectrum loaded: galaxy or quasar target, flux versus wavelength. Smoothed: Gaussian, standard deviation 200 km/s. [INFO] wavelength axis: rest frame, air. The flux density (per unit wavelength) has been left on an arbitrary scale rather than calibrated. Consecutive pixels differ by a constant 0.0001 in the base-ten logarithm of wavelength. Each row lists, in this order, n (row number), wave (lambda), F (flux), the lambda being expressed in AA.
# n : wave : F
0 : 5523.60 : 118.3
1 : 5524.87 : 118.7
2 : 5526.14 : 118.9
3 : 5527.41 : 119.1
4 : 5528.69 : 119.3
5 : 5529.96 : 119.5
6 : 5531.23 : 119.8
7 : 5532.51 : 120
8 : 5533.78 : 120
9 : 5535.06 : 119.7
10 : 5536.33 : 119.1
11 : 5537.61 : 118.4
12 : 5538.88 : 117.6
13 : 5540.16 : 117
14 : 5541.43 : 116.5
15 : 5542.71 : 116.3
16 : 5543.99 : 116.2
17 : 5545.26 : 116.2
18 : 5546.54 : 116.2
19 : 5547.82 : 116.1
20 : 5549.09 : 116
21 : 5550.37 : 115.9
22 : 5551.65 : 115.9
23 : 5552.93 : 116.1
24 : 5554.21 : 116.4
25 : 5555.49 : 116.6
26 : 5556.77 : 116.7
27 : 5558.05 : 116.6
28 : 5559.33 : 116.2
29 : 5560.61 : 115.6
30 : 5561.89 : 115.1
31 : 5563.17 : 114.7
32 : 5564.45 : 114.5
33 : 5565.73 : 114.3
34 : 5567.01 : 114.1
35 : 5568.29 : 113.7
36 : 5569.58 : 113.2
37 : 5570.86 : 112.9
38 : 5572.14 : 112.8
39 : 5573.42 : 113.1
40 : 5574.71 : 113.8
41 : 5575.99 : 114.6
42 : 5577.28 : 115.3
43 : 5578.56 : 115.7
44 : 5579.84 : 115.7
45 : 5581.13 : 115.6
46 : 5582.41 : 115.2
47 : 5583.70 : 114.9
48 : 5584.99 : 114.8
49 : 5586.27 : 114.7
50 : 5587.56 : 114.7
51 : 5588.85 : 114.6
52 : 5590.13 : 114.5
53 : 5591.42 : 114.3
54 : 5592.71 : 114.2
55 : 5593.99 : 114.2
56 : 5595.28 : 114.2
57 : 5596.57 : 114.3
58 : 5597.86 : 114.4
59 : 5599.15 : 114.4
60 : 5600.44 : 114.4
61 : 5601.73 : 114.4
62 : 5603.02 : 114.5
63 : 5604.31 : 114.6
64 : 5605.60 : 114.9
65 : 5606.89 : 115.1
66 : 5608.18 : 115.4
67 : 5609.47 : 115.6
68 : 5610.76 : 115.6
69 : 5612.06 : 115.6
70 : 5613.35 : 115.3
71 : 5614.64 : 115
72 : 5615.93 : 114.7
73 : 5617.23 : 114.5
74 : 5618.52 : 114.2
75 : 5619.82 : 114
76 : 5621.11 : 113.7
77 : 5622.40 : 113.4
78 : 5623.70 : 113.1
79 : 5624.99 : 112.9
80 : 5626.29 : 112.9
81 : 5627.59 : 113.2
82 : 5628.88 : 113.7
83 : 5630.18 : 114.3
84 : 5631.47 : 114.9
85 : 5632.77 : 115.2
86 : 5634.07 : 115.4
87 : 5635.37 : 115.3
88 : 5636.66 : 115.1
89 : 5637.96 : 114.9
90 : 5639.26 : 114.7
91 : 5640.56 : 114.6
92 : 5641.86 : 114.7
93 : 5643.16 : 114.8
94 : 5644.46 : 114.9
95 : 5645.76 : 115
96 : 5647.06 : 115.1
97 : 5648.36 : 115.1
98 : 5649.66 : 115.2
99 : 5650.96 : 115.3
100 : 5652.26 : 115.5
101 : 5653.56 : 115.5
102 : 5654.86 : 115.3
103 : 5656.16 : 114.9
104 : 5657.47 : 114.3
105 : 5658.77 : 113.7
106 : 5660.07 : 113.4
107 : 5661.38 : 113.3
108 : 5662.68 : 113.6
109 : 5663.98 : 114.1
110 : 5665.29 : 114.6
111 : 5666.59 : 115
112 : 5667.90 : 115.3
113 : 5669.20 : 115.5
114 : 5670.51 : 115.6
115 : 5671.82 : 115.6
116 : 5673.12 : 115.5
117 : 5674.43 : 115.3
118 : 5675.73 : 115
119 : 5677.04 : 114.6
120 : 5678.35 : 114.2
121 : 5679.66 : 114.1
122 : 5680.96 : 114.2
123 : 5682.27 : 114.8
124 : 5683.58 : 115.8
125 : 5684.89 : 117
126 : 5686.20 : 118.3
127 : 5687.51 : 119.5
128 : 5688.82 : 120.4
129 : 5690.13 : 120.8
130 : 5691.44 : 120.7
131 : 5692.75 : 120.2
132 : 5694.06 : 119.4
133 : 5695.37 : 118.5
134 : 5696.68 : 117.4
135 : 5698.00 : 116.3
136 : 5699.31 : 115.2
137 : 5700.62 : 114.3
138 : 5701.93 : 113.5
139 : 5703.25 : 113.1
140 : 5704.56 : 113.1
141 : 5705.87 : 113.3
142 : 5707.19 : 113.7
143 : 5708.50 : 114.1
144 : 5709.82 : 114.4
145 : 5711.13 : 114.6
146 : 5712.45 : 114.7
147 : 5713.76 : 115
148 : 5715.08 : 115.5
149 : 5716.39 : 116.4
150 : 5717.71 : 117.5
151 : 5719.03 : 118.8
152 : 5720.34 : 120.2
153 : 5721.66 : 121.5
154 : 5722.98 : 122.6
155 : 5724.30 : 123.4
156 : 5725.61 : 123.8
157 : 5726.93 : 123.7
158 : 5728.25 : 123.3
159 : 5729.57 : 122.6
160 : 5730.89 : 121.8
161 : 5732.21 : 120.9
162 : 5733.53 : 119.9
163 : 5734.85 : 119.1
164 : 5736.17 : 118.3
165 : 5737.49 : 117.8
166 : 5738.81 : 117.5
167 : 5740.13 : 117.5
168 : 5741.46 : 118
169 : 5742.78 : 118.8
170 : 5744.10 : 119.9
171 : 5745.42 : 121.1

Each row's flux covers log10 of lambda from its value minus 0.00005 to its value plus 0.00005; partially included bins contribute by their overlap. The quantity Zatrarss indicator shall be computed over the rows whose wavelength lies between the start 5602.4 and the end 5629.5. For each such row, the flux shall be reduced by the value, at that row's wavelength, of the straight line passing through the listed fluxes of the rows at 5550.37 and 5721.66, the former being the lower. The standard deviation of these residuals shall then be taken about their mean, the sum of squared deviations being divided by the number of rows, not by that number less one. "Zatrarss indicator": 1.12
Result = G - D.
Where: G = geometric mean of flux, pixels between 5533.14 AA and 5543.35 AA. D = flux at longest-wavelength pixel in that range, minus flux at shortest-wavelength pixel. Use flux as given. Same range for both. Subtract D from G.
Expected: 122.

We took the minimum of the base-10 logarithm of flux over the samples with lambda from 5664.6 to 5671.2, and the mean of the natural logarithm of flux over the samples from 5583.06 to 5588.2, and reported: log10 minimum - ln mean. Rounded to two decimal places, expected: -2.68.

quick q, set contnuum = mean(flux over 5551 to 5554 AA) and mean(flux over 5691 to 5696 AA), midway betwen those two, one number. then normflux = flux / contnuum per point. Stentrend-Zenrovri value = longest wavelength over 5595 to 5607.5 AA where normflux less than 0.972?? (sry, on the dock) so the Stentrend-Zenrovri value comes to 5603.02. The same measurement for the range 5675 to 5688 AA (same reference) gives 5680.96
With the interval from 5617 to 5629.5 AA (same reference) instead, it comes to 5628.88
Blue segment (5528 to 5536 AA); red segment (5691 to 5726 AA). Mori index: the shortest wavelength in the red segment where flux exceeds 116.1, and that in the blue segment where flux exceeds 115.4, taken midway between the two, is 5610.1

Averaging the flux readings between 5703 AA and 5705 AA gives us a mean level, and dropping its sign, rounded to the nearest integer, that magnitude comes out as 113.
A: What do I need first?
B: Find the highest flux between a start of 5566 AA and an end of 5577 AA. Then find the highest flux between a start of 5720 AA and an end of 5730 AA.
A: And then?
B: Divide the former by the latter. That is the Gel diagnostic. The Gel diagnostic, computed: 0.93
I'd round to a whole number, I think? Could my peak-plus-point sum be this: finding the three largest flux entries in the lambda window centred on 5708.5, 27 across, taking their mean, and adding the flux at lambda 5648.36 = 235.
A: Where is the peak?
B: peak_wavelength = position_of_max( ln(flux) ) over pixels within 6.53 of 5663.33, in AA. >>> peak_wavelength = 5669.20 AA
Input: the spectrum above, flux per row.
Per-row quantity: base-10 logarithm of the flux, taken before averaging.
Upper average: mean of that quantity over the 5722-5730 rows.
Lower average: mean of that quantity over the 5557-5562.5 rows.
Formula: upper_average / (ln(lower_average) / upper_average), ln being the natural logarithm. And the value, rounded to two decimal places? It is 6.03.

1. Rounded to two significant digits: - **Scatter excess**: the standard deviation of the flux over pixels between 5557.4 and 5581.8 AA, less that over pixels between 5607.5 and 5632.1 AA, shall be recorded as 0.19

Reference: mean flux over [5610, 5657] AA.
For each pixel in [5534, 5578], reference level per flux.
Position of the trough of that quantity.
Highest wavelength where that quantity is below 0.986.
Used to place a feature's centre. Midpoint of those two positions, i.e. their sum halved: 5546.6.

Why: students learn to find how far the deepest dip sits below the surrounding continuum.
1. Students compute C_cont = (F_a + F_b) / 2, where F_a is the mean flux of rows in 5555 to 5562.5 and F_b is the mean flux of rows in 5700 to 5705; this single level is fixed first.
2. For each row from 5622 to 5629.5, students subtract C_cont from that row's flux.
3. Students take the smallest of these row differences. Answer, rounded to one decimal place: -1.9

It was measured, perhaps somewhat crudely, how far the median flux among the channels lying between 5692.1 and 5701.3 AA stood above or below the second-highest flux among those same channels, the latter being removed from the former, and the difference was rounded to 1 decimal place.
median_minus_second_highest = -2.0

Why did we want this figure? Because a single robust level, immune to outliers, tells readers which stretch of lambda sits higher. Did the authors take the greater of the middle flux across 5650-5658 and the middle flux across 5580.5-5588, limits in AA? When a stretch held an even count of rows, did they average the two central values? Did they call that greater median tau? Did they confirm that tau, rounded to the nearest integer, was 115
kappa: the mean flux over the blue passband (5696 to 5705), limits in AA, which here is 114.7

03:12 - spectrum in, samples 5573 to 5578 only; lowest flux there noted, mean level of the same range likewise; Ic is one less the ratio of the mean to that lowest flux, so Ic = -0.010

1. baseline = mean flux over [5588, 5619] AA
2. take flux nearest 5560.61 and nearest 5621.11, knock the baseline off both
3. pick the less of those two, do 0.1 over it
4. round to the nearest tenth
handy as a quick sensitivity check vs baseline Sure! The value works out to -0.1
